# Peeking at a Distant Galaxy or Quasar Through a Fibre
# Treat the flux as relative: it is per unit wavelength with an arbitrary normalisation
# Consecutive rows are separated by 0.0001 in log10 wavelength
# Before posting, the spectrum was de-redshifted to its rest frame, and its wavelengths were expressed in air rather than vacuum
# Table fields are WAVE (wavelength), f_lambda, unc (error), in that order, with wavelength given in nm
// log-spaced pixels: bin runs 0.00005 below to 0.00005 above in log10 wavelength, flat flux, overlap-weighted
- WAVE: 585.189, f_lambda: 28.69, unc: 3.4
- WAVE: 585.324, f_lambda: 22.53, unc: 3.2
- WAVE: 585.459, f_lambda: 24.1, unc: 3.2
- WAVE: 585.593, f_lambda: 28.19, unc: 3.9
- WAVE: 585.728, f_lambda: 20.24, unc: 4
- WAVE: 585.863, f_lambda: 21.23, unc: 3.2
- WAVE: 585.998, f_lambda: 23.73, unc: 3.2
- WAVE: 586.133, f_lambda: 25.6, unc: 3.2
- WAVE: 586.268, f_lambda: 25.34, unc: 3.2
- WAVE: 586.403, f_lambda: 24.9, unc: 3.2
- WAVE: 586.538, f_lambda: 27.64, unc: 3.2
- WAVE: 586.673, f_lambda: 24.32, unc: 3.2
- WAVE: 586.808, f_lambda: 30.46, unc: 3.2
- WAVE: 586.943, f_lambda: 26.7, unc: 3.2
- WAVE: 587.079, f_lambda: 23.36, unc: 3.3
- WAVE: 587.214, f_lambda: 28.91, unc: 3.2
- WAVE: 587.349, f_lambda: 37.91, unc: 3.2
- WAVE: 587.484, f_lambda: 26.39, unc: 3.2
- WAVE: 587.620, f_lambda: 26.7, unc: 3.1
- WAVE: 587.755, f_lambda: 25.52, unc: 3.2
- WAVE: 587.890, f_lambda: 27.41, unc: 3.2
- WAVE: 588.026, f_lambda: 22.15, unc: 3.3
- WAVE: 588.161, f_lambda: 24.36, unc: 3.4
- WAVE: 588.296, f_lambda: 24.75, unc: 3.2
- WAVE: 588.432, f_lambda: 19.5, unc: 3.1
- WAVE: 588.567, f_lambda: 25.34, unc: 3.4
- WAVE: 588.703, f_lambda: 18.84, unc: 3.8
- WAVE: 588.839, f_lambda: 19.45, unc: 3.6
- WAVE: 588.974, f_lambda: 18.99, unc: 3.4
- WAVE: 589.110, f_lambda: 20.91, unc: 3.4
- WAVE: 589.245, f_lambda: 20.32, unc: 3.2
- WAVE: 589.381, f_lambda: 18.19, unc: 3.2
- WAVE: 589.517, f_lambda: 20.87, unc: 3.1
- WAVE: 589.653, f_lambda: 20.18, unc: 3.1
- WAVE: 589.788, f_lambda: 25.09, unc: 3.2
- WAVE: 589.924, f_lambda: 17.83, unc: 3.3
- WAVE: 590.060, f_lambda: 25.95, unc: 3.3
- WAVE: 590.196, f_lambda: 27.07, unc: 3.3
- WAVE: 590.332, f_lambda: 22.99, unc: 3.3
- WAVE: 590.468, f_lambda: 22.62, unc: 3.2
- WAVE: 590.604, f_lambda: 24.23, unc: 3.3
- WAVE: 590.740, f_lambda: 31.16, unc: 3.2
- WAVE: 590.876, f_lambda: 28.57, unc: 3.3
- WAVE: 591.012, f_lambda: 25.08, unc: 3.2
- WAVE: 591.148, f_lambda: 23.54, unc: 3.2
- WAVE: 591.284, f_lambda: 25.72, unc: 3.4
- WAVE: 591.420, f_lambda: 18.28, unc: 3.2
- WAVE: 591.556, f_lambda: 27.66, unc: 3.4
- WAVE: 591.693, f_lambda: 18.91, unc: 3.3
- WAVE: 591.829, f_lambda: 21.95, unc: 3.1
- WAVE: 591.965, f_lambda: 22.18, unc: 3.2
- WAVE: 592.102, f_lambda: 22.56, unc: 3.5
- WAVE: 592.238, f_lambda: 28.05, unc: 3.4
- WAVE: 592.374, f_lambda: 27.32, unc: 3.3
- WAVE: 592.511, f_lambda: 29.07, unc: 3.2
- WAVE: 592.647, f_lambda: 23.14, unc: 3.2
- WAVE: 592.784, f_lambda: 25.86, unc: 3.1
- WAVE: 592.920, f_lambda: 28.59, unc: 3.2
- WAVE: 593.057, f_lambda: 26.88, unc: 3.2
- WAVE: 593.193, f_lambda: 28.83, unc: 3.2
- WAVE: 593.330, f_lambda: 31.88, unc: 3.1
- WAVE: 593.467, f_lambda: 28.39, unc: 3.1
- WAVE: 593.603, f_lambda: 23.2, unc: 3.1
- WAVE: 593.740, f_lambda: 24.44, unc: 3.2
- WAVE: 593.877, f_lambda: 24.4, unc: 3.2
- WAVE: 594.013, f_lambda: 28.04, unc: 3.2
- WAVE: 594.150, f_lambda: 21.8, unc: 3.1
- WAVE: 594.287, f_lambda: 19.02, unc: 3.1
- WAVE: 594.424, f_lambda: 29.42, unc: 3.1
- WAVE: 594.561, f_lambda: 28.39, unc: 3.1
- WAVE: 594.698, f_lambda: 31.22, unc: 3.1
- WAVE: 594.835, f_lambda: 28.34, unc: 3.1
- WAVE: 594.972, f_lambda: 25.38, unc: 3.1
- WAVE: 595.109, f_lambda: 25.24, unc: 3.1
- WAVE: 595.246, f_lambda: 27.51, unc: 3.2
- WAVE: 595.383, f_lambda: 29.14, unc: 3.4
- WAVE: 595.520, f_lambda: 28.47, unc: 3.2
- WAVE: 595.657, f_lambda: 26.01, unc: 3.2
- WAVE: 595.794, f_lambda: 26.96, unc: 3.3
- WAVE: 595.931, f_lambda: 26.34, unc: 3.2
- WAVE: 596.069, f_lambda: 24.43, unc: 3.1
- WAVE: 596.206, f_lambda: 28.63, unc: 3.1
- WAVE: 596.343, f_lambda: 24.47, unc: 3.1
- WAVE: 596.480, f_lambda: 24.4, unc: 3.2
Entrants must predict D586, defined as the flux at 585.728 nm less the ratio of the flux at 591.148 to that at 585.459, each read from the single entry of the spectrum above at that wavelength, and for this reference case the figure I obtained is 19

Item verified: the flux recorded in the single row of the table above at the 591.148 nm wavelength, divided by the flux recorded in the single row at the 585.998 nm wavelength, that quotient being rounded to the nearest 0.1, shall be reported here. 1.0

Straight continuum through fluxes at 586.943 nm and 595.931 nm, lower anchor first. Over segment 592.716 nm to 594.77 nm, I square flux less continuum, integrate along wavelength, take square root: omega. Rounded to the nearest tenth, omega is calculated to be 4.9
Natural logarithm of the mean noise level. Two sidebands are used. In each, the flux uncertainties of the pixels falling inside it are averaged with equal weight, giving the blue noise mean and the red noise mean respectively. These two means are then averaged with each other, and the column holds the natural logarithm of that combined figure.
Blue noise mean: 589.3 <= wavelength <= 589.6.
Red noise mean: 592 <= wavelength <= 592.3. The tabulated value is 1.19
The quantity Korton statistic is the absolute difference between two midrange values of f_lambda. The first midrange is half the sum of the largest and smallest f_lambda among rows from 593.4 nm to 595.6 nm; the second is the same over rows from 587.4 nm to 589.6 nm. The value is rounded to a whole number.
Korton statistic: 2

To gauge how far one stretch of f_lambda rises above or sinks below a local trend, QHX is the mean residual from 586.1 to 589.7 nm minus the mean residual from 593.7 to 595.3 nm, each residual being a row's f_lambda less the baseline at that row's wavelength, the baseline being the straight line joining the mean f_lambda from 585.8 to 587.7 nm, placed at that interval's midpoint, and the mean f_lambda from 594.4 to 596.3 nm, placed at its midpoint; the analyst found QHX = -1.2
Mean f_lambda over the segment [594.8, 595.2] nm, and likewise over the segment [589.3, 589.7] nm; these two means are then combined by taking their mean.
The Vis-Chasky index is 23.0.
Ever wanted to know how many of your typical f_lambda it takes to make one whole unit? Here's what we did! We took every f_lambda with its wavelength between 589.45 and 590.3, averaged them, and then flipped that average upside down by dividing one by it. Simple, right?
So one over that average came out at 0.0438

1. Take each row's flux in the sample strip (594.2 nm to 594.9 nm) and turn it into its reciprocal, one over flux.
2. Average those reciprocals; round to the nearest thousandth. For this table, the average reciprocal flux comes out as 0.038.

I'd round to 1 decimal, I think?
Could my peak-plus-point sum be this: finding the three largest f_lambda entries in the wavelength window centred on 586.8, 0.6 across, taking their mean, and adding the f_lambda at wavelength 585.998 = 52.0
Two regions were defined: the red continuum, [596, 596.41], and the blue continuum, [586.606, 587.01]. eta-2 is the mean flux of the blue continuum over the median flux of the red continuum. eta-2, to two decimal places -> 1.11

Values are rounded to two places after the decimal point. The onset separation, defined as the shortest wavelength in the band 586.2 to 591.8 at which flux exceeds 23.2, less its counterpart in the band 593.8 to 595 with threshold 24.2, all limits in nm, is -7.61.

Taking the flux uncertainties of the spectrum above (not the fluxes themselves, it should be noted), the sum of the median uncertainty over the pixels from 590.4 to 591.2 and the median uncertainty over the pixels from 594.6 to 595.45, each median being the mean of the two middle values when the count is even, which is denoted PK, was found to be 6.30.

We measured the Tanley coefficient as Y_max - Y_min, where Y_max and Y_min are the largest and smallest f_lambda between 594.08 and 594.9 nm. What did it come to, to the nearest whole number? 12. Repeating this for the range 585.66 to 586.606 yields 7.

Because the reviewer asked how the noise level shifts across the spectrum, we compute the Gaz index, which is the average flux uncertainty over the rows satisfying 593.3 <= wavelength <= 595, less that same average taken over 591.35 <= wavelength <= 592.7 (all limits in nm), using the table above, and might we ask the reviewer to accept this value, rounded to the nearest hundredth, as -0.16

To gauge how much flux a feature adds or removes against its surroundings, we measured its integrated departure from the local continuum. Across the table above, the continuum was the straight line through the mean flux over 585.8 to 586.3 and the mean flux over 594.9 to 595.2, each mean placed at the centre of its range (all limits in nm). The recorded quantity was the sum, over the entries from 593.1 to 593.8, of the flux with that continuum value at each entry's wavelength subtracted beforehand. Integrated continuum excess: 11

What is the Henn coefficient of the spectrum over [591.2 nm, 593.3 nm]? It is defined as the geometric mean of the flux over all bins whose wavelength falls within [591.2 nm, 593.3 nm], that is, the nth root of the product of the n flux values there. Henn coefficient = 24.7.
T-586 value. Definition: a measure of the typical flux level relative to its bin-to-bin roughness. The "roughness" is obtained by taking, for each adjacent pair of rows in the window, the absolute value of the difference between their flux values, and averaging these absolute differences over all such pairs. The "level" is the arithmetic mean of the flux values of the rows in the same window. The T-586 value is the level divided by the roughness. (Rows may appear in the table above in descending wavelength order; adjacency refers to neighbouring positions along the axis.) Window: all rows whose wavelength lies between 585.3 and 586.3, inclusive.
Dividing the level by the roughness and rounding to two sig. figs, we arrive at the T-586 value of 8.7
